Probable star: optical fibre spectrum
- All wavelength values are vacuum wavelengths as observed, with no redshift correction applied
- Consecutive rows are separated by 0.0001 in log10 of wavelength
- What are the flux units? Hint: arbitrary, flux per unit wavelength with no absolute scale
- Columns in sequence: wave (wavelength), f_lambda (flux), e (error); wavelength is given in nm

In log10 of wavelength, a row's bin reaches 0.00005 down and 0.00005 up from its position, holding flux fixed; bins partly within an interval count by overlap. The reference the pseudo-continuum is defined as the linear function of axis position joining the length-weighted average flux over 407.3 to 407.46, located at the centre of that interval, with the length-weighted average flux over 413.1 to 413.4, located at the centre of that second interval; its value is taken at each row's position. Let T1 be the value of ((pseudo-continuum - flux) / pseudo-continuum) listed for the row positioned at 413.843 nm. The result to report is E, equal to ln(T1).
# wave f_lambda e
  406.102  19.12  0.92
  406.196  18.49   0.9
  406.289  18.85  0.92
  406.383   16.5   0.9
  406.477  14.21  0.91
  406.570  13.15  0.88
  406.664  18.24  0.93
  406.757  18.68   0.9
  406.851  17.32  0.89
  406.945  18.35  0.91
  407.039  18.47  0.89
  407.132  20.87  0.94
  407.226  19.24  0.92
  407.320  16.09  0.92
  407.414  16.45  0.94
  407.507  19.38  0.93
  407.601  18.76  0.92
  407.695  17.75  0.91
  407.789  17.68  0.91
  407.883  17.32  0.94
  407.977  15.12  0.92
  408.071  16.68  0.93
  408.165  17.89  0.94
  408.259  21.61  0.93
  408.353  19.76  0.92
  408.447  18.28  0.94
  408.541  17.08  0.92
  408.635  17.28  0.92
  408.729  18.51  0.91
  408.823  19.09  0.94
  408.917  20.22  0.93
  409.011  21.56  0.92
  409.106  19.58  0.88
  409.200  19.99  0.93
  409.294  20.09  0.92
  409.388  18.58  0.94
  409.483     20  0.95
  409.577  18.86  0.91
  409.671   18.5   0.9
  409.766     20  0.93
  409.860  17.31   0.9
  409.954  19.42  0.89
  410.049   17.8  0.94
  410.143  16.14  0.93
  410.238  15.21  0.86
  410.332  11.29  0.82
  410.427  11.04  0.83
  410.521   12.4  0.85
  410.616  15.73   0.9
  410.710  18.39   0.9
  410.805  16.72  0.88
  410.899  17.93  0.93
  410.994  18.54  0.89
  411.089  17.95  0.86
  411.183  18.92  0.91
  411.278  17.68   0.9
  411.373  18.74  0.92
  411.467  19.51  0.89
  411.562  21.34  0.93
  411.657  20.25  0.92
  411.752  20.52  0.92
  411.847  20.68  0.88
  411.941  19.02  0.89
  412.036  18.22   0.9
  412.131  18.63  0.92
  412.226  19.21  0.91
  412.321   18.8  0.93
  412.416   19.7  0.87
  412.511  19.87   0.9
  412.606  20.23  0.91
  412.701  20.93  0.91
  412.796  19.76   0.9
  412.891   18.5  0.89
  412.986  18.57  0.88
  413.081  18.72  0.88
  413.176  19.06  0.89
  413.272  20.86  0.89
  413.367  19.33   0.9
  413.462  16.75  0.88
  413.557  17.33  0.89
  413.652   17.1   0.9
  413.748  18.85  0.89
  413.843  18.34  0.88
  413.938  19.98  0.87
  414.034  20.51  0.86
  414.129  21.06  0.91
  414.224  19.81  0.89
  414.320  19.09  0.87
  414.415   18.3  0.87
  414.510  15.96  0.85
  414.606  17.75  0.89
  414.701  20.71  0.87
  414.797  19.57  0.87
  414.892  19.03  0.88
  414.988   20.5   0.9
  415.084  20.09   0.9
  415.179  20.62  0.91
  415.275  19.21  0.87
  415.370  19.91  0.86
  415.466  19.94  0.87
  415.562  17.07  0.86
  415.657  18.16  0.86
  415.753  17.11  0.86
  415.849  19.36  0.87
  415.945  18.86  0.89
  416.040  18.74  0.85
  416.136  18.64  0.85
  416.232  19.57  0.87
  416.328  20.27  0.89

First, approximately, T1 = 0.08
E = -2.5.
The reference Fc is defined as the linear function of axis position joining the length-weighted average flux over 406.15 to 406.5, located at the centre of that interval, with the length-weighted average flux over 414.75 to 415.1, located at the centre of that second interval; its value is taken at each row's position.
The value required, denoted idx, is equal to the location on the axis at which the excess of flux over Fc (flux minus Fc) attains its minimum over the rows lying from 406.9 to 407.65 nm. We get 407.320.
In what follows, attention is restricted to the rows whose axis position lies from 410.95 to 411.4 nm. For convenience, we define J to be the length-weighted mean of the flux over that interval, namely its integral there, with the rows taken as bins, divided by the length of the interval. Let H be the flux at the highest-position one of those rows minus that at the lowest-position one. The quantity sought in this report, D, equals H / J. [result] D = 0.01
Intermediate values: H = 0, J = 18.3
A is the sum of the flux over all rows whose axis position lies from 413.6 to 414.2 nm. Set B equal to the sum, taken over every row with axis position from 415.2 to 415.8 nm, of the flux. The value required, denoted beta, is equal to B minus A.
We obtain -4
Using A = 116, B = 111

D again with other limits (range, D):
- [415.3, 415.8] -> -0.15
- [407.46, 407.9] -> -0.11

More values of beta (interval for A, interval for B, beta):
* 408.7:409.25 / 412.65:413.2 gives -3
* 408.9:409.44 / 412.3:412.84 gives -1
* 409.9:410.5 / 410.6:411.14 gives 14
